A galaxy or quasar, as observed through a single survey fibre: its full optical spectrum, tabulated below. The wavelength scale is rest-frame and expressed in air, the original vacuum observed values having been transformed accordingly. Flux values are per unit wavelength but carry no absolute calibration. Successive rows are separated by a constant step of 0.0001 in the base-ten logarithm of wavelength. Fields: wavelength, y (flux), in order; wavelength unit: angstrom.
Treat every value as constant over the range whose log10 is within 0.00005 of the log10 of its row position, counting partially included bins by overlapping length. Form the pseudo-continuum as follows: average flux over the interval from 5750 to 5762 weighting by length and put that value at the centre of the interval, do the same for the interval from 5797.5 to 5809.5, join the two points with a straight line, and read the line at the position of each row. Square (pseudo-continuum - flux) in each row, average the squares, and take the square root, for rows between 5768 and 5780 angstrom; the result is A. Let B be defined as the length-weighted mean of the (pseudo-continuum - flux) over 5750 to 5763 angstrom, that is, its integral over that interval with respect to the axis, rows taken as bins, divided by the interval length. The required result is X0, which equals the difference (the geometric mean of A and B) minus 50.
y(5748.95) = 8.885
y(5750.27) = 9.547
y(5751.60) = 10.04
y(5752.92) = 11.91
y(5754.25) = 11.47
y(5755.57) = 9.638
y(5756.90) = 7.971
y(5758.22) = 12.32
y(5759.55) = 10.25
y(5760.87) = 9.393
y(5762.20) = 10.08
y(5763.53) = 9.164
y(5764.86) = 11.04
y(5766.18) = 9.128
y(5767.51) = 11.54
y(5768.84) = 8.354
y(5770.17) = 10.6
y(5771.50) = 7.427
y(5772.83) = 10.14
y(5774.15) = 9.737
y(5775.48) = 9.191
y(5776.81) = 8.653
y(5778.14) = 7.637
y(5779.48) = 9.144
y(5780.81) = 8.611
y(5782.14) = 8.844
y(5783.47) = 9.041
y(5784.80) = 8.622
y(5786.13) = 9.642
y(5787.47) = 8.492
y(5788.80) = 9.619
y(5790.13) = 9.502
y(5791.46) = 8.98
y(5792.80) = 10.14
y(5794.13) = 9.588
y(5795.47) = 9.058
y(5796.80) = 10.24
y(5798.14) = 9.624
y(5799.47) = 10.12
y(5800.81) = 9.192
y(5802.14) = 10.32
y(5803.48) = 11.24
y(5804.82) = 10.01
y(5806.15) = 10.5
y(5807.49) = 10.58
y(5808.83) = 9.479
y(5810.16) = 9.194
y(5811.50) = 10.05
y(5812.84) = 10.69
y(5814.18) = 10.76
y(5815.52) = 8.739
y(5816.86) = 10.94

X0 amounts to -49.8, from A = 1.61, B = 0.02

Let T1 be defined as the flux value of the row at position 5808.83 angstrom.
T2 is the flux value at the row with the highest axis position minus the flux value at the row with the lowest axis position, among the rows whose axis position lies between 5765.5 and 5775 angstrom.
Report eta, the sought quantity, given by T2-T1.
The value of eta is -8.9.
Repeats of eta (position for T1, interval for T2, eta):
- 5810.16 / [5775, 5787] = -8.7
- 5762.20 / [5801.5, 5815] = -9.6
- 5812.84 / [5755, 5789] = -10.7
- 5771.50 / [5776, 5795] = -6.5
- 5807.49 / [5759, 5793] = -10.7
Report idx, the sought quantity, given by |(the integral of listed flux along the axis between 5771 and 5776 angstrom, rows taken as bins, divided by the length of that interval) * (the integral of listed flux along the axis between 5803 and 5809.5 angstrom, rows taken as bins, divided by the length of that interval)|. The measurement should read 95.1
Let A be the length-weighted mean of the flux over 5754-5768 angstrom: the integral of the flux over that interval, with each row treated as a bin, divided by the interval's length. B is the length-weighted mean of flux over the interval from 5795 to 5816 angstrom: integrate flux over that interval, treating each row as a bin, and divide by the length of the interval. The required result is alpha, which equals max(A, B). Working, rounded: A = 10.1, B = 10.01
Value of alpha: 10.1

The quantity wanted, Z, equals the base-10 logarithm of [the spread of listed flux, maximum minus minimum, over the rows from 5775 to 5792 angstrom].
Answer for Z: 0.30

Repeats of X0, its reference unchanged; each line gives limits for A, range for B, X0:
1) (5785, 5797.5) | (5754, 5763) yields -49.6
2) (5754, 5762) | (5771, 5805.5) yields -48.9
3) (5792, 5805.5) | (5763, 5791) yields -49.2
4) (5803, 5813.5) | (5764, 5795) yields -49.2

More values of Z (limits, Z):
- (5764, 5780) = 0.61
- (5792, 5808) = 0.34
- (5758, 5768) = 0.50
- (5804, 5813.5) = 0.17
